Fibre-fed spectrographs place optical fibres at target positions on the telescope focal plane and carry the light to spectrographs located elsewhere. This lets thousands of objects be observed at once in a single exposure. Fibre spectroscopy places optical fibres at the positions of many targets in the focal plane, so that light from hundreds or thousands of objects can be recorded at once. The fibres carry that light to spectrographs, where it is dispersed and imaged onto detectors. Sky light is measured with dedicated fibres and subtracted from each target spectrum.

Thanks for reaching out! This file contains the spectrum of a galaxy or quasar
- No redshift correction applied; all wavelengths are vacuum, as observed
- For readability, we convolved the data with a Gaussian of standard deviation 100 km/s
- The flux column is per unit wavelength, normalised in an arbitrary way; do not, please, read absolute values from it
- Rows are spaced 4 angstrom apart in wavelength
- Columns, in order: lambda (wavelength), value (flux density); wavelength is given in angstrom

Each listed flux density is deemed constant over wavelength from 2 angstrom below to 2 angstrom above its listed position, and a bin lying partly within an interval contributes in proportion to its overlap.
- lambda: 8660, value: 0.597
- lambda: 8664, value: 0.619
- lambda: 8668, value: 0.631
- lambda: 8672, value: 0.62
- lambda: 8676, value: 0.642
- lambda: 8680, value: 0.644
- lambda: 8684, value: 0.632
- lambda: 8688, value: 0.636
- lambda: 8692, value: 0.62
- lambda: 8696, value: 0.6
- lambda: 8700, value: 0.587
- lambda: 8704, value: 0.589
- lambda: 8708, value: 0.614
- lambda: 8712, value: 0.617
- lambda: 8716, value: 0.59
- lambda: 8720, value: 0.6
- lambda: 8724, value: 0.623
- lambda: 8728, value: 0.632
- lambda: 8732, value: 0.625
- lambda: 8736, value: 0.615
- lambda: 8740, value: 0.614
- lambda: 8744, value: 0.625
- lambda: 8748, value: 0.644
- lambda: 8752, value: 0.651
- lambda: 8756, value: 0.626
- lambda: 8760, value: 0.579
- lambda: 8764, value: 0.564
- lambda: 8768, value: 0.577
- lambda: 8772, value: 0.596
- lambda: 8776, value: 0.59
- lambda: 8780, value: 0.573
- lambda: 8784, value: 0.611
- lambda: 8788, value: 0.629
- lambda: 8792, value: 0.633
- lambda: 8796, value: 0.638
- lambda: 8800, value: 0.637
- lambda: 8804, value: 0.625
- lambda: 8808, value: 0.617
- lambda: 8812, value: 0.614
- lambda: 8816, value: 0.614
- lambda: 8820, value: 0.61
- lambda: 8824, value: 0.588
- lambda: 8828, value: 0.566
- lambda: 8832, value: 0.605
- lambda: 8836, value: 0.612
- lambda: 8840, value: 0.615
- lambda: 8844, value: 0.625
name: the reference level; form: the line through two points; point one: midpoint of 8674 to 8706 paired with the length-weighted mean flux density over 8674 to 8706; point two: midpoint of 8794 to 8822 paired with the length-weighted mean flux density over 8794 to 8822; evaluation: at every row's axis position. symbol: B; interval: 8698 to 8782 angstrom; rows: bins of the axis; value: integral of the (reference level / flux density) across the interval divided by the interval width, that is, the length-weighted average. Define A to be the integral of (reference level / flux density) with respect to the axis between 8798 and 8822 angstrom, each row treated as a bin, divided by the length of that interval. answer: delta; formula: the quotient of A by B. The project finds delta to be 0.98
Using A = 1.00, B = 1.02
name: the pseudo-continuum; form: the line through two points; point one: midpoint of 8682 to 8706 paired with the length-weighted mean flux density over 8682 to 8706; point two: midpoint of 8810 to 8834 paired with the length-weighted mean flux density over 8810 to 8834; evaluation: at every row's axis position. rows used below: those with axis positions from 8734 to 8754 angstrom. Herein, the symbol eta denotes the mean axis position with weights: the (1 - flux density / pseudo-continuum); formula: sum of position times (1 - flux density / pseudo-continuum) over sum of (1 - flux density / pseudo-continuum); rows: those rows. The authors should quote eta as 8747.6 angstrom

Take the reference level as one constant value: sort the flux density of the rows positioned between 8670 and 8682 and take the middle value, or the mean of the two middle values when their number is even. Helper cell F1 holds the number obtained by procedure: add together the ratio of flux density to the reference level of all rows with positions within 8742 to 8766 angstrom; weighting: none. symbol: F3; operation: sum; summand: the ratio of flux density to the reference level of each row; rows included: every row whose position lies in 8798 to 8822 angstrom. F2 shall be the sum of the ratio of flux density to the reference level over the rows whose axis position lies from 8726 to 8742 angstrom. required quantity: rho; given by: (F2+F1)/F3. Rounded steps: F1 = 5.7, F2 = 3.9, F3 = 5.8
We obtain 1.7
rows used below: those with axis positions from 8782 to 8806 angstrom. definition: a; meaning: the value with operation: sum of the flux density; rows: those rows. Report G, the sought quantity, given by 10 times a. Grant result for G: 37.7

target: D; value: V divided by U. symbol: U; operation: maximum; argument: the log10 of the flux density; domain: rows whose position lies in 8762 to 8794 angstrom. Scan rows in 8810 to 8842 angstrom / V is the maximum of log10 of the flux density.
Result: 1.063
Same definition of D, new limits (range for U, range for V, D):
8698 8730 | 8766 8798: 0.979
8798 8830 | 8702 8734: 1.017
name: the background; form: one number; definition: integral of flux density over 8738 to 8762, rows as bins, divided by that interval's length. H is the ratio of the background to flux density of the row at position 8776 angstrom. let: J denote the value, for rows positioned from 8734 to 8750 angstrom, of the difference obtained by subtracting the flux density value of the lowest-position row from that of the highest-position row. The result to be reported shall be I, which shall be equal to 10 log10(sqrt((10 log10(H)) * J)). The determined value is -10.8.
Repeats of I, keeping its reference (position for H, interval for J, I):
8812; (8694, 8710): -15.2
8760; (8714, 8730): -9.4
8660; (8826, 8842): -10.2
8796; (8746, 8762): -10.9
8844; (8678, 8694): -17.6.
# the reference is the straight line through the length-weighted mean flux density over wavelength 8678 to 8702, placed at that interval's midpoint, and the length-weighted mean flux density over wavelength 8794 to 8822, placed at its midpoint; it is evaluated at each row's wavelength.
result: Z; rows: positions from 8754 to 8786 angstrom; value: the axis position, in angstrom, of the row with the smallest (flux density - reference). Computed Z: 8764 angstrom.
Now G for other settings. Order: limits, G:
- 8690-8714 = 36.3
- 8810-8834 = 36.0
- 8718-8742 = 37.1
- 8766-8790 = 35.8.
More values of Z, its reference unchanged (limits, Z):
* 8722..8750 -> 8740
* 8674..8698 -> 8696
